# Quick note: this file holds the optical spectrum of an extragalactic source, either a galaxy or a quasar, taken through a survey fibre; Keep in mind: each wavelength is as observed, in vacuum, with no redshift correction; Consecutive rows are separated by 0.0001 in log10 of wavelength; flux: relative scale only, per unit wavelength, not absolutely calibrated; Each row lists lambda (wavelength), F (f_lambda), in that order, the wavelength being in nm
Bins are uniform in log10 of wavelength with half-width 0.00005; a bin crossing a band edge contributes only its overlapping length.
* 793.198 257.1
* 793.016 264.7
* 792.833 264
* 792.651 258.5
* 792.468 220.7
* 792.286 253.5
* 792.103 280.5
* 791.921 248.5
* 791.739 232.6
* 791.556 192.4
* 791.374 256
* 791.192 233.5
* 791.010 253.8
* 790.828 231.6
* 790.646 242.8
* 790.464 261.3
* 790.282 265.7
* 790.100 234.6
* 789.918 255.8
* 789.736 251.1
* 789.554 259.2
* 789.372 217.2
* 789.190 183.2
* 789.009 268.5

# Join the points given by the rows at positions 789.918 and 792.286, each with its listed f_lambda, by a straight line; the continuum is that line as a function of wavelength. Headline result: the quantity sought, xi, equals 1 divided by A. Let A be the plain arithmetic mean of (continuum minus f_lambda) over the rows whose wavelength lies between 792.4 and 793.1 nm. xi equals 0.92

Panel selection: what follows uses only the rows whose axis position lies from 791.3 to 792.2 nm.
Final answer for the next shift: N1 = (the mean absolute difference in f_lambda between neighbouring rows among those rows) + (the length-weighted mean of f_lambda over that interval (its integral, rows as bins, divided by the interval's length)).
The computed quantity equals 280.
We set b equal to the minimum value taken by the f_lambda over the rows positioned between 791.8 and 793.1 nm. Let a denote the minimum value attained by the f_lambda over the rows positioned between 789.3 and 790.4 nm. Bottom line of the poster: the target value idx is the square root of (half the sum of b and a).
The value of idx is 14.8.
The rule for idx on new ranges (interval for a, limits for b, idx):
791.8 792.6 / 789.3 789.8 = 14.8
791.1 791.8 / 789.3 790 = 14.3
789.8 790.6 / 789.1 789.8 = 14.5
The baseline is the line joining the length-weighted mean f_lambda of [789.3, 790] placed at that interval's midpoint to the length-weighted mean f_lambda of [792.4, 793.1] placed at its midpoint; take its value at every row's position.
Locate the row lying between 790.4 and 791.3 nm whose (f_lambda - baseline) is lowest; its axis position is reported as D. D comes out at 790.828 nm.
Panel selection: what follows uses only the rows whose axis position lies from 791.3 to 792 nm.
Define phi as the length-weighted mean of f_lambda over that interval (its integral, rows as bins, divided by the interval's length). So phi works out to 231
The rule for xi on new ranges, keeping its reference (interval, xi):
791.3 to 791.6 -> 0.03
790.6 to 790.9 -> 0.06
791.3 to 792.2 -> 0.08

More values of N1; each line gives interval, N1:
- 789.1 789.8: 255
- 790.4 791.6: 267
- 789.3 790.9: 265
